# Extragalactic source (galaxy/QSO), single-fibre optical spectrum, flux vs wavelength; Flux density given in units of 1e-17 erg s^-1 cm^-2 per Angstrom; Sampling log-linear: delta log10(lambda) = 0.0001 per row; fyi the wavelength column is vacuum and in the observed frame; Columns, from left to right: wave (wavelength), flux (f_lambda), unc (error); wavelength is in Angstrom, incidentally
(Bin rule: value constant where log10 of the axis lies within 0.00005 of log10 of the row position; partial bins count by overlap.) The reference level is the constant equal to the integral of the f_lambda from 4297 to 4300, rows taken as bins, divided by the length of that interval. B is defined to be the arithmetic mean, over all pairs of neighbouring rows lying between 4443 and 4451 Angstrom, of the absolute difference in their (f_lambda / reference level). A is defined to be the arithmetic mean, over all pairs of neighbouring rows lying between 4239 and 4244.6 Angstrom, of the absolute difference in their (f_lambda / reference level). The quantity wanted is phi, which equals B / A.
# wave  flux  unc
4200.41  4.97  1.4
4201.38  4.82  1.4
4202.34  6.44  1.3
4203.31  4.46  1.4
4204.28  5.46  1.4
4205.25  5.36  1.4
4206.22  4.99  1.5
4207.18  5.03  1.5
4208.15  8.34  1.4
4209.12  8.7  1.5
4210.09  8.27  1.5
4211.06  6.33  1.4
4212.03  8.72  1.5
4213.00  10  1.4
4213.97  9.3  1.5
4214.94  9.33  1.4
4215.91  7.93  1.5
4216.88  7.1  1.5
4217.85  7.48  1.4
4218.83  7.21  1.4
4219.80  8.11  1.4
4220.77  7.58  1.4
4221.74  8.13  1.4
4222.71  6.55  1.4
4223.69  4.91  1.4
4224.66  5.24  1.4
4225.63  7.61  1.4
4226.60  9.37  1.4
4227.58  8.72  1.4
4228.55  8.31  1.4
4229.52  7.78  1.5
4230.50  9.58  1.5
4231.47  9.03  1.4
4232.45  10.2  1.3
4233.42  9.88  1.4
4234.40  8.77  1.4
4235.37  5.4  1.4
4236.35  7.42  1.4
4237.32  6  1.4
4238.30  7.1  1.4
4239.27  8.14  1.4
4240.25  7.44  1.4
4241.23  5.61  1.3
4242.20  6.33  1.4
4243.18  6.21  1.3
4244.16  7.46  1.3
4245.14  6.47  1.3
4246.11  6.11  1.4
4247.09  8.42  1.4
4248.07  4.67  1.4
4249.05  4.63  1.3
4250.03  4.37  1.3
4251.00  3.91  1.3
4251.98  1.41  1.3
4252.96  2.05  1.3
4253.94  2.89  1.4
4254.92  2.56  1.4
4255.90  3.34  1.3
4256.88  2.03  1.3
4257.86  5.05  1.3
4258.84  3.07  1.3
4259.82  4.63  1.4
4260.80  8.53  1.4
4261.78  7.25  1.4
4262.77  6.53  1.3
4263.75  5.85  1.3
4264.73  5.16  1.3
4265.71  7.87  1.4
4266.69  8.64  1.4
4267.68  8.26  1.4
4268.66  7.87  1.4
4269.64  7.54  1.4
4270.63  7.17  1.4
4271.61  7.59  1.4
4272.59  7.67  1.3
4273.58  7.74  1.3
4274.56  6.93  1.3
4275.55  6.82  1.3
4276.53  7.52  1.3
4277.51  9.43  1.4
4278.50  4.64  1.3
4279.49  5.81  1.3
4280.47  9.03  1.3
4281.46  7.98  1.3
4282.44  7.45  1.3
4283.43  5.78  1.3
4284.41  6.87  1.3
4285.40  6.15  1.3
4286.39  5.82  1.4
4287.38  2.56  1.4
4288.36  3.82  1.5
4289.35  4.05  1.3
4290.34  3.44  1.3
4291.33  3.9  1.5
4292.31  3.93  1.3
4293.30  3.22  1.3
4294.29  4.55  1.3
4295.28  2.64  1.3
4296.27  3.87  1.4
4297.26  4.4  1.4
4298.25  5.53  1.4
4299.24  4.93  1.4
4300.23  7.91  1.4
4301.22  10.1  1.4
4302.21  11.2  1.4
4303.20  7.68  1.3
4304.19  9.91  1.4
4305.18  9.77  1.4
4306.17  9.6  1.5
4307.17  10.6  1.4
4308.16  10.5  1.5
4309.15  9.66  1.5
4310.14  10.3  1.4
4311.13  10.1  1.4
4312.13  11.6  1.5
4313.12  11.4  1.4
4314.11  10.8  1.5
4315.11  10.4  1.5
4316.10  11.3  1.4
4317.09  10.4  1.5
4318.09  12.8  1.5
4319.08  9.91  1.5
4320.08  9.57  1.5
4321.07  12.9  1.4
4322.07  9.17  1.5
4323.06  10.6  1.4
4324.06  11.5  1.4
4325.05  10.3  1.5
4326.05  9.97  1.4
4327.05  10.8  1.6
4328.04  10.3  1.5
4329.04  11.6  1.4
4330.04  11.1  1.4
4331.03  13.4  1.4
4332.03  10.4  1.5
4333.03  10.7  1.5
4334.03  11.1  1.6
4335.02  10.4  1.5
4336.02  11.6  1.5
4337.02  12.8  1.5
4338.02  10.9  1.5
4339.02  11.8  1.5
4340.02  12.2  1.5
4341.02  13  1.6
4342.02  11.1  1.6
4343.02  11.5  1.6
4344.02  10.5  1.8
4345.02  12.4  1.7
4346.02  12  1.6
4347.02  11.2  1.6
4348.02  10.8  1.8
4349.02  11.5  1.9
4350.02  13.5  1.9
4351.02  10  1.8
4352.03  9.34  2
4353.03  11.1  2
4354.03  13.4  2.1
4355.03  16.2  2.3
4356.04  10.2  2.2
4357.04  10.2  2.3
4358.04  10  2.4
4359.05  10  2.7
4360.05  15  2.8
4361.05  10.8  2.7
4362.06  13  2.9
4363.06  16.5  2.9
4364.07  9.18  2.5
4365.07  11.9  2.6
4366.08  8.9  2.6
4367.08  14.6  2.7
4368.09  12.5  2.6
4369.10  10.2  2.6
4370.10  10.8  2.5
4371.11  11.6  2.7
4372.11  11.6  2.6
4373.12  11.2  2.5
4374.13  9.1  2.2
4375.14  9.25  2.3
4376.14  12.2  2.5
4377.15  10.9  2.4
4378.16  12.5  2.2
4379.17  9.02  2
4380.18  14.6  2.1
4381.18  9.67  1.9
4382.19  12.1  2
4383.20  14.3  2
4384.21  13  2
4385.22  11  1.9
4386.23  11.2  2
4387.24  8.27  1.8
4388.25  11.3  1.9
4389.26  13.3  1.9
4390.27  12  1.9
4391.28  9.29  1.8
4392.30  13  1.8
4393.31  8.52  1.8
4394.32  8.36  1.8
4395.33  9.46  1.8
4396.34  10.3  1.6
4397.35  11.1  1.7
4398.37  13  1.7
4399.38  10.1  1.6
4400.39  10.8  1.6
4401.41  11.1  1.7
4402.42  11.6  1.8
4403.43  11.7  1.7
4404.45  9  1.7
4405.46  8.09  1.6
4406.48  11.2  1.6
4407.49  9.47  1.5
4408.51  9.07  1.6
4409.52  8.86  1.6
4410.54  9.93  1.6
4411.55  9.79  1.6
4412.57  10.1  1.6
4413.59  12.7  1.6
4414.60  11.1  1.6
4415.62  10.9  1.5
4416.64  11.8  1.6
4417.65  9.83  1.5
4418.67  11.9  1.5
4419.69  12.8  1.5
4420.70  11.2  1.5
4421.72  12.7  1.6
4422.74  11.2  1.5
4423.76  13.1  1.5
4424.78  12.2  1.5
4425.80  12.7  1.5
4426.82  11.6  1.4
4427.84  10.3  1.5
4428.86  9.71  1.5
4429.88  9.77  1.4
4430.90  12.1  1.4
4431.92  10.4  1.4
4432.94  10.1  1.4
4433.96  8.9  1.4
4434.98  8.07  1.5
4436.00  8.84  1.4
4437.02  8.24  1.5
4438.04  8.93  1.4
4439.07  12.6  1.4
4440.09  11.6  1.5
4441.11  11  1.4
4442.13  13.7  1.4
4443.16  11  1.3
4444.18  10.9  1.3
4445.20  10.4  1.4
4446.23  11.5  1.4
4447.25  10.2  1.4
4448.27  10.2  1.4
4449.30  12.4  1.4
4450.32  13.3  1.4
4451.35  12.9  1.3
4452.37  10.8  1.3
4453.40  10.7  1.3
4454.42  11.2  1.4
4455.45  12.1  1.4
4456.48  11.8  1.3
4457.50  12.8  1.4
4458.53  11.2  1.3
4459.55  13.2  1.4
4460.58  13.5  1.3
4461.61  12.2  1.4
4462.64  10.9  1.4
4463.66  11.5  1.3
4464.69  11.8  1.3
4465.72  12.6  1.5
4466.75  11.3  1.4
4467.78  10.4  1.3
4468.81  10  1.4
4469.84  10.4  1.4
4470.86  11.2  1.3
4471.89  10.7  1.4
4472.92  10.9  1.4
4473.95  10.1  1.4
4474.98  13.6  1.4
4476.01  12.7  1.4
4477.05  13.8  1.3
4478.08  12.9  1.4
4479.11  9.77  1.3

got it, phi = 0.94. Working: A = 0.18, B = 0.17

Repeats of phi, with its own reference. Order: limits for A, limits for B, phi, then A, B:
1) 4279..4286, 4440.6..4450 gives 0.96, 0.26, 0.25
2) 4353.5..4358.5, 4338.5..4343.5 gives 0.39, 0.43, 0.17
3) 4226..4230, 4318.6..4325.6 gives 3.44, 0.10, 0.35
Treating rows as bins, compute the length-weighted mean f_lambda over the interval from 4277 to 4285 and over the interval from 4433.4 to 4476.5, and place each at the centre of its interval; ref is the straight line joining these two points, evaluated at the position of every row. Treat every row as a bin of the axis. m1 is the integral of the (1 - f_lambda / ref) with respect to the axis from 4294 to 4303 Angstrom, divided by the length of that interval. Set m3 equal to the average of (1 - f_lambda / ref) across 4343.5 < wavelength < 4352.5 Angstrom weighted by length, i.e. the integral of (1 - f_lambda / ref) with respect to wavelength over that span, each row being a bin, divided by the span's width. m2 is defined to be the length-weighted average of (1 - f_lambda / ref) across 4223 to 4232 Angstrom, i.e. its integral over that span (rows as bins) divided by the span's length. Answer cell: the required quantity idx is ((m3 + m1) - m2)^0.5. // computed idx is 0.5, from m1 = 0.18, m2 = -0.336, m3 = -0.3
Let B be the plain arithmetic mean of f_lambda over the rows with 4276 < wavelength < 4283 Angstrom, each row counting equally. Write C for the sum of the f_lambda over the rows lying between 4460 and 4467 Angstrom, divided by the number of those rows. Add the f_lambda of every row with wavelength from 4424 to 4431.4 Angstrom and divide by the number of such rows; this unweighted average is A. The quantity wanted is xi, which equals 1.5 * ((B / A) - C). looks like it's -17.0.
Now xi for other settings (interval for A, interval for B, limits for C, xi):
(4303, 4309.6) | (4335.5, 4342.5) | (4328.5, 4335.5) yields -15.0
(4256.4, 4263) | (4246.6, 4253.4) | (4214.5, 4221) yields -10.5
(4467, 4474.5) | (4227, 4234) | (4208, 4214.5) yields -11.5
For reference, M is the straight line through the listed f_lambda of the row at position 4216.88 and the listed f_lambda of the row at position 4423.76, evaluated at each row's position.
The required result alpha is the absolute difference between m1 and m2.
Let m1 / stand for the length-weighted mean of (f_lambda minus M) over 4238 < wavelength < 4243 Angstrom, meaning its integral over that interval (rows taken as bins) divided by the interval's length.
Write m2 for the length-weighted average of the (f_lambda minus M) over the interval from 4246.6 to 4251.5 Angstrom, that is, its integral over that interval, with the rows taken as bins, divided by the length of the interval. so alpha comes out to 1.9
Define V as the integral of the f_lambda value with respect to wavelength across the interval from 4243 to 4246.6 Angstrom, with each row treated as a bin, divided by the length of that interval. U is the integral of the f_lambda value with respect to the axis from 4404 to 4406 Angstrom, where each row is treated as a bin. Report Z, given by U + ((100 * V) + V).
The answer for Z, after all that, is 683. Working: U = 17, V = 7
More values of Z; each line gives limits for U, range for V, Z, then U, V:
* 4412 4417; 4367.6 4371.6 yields 1194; 56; 11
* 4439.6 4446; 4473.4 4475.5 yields 1269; 73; 12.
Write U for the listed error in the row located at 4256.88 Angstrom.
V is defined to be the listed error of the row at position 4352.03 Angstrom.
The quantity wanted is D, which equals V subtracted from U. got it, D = -0.7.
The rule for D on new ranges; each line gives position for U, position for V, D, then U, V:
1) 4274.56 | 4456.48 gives 0.0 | 1.30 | 1.30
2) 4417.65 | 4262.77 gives 0.2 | 1.50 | 1.30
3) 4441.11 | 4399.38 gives -0.2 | 1.40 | 1.60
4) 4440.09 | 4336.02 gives 0.0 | 1.50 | 1.50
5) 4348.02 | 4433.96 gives 0.4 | 1.80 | 1.40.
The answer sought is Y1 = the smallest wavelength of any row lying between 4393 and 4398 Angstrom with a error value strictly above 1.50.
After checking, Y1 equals 4393.31 Angstrom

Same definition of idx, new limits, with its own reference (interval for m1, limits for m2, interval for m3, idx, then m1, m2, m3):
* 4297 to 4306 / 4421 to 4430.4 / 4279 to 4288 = 0.4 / -0.06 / -0.088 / 0.1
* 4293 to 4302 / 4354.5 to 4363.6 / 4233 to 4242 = 0.7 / 0.27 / -0.385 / -0.2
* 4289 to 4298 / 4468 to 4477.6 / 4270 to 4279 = 0.6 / 0.48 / 0.018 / 0.0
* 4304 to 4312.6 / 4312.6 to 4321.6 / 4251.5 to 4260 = 0.8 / -0.32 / -0.386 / 0.5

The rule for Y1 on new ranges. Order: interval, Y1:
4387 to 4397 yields 4387.24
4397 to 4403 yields 4397.35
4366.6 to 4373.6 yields 4367.08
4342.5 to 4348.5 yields 4343.02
